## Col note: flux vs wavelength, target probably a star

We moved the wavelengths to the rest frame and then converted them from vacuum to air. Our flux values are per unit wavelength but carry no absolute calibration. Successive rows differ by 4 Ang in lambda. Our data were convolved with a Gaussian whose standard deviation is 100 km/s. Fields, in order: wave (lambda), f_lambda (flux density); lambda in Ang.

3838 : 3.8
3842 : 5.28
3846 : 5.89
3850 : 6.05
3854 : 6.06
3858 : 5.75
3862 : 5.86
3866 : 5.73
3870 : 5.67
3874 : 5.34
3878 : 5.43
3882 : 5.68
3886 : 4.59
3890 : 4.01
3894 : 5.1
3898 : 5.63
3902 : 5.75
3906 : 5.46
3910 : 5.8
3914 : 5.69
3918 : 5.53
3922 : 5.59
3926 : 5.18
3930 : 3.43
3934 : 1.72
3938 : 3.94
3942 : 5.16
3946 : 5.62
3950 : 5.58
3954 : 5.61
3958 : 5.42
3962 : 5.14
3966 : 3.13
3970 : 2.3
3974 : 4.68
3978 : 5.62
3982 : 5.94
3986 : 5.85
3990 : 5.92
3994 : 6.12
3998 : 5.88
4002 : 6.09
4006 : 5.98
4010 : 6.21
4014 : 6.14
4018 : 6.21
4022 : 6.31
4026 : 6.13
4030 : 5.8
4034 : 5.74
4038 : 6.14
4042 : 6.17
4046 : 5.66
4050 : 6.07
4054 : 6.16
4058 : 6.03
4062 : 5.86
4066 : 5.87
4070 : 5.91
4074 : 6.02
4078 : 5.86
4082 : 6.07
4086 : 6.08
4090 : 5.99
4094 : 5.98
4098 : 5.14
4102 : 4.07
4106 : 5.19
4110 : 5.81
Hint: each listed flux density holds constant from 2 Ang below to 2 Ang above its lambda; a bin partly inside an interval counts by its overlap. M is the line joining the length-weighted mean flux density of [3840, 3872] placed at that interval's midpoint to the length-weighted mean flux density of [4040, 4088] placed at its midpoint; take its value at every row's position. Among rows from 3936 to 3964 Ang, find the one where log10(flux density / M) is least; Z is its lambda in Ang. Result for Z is 3938 Ang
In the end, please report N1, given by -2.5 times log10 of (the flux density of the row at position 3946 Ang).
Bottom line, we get -1.87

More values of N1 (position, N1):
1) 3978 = -1.87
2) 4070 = -1.93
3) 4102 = -1.52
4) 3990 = -1.93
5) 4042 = -1.98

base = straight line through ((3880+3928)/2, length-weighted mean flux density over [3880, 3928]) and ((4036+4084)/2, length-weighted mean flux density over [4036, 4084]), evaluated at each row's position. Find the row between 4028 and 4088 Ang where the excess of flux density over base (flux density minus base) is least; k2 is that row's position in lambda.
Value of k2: 4046 Ang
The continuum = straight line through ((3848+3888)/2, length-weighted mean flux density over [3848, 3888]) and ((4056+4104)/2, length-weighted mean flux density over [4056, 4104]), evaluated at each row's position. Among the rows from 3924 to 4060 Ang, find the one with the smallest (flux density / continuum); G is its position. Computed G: 3934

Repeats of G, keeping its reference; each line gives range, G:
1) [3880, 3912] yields 3890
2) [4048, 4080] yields 4078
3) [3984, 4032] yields 4030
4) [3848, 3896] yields 3890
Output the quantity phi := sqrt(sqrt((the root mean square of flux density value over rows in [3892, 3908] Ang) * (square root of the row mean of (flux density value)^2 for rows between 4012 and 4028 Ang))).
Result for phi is 2.42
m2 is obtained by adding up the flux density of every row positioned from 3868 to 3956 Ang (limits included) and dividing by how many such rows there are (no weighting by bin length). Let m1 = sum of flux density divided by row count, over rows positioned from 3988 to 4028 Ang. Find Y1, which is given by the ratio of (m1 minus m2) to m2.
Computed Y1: 0.20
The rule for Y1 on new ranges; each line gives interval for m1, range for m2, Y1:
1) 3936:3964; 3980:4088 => -0.13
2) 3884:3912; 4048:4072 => -0.13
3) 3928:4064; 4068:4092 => -0.10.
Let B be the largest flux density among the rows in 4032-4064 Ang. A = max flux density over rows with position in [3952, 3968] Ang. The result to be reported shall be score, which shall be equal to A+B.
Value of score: 11.8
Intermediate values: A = 5.61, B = 6.17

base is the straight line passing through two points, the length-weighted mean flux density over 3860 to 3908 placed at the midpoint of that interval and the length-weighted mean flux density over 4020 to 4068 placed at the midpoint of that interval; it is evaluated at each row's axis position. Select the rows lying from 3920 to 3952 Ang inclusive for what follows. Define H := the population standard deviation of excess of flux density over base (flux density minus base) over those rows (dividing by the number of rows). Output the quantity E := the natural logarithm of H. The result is 0.3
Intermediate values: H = 1.3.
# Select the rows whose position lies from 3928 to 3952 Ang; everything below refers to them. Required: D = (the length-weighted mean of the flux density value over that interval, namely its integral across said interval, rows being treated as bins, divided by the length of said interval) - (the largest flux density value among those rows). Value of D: -1.38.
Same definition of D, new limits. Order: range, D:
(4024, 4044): -0.17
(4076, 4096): -0.08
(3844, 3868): -0.17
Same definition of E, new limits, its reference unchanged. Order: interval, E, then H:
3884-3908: -0.5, 0.6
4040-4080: -1.8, 0.2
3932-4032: 0.1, 1.1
